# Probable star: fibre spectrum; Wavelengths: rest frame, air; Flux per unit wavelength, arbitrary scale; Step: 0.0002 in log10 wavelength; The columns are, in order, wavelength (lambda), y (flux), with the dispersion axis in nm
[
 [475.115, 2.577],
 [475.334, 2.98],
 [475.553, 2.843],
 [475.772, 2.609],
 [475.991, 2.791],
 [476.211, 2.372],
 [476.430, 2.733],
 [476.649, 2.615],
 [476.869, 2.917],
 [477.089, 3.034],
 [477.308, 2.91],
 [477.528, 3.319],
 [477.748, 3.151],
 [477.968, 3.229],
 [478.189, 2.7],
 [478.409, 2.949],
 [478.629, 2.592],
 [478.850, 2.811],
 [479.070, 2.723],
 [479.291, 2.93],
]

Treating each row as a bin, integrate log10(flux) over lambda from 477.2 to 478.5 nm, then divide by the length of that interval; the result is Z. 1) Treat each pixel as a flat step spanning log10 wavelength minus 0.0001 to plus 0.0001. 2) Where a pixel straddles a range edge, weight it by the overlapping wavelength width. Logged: 0.482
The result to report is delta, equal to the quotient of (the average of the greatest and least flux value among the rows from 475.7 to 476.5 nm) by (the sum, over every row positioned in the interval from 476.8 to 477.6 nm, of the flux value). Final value 0.212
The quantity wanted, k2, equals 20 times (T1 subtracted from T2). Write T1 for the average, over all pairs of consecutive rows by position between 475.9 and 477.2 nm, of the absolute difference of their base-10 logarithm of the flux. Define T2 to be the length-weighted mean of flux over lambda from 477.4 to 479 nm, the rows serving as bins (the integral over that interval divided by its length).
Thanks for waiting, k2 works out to 58.3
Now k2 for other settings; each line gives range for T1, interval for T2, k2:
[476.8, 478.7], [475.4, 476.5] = 52.8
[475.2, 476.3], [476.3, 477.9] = 58.3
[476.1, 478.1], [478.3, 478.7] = 55.2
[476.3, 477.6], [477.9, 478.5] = 58.1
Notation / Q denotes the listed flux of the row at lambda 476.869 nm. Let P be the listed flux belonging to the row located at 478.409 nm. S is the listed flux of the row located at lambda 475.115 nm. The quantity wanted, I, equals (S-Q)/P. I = -0.12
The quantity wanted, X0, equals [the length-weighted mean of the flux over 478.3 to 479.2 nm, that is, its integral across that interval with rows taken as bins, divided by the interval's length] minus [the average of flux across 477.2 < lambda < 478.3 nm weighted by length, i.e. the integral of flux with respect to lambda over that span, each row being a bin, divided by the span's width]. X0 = -0.29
